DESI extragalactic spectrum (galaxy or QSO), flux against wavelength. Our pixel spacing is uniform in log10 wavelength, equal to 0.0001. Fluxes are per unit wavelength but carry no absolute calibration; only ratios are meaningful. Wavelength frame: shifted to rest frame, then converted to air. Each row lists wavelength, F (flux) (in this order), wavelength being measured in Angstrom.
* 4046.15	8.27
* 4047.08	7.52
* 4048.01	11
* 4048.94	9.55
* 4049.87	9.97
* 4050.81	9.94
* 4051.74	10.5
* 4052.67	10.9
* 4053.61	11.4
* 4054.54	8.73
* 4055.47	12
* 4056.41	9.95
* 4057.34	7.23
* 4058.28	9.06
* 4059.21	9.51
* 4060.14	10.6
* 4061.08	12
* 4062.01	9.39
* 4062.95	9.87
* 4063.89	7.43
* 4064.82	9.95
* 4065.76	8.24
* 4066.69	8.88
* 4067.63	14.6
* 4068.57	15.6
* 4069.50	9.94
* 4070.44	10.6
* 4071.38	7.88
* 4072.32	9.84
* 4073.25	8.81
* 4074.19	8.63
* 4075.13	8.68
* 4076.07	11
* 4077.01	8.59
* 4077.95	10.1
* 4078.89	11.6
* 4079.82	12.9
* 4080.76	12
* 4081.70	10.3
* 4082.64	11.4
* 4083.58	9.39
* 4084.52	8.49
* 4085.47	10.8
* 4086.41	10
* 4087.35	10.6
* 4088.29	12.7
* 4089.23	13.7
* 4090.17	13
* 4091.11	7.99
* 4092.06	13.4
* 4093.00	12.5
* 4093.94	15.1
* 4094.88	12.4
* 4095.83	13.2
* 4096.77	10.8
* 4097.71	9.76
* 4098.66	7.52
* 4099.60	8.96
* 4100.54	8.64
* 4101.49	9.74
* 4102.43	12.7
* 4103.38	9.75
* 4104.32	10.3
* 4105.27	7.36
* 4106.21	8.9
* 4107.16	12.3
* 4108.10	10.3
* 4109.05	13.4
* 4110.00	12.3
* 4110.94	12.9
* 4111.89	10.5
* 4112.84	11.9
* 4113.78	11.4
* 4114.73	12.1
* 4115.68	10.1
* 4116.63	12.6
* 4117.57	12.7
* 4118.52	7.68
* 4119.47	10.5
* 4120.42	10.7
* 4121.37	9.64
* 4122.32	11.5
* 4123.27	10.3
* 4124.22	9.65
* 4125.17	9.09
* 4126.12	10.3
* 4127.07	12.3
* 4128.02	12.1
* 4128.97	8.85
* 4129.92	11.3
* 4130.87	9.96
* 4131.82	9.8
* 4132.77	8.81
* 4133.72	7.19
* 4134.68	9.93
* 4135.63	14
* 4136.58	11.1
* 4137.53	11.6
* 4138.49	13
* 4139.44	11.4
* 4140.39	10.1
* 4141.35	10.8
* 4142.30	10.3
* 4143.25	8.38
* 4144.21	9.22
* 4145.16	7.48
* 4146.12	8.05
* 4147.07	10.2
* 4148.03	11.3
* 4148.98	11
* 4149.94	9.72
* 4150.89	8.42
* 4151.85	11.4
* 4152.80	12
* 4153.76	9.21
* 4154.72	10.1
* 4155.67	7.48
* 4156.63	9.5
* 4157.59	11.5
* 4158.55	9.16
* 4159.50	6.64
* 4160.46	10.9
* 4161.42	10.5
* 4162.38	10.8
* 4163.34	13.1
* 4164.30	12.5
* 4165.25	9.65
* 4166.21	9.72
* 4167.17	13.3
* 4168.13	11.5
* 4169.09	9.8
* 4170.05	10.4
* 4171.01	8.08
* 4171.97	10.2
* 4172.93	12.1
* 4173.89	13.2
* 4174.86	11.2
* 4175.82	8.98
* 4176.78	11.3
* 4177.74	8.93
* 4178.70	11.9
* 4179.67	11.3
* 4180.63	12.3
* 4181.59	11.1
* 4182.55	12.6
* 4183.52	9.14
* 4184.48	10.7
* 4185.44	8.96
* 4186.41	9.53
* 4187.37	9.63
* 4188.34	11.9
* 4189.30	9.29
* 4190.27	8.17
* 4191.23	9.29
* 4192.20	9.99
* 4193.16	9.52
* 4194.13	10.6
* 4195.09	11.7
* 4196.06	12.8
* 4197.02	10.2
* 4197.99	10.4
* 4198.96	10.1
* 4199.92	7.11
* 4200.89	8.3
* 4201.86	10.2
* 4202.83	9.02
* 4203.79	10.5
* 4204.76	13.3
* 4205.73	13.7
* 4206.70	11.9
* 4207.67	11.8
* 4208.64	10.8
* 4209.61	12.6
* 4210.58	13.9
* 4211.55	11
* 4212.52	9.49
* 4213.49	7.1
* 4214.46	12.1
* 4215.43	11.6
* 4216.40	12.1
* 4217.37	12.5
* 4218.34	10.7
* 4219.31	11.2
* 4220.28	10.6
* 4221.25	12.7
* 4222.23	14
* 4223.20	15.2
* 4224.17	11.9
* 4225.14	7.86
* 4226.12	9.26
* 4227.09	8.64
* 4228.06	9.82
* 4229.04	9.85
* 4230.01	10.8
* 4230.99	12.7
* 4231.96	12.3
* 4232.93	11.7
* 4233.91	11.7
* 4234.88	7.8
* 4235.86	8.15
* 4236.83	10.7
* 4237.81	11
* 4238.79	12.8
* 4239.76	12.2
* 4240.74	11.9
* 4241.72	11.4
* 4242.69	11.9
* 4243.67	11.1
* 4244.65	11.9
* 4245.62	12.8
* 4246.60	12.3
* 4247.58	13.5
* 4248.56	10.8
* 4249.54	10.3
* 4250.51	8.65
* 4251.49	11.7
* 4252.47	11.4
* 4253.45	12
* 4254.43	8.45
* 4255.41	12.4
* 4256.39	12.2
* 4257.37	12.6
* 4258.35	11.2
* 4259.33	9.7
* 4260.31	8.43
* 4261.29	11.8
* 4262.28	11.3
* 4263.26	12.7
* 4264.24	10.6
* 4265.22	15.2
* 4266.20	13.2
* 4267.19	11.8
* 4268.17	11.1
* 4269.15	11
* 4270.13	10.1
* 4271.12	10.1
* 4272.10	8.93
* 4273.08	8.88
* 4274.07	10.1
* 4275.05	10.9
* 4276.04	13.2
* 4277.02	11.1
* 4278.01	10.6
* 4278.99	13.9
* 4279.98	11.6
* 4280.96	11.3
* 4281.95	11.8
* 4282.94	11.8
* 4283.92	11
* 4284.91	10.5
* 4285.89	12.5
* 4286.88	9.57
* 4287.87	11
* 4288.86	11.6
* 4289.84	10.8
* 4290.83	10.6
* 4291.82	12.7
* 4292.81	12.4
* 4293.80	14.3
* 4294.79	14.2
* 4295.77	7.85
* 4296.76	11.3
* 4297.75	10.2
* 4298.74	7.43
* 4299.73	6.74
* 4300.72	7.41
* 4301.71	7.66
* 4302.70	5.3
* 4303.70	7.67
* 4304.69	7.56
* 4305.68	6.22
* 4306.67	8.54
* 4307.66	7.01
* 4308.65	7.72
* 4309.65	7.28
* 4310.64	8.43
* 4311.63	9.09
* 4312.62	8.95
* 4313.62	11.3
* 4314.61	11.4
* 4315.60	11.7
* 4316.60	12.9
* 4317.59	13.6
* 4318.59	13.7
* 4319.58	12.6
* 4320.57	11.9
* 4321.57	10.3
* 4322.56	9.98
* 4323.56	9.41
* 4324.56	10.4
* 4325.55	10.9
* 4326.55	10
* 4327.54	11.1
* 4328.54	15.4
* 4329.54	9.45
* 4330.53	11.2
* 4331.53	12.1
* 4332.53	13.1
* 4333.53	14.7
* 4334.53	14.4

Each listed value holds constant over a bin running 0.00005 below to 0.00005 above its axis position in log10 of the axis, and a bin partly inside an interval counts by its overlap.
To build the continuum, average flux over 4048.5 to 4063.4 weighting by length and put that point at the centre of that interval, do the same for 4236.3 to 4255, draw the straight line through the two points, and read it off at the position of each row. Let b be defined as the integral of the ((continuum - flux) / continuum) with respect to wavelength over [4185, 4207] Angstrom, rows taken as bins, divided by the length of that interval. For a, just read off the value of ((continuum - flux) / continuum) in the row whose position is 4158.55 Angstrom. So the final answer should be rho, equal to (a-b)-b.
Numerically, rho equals 0.01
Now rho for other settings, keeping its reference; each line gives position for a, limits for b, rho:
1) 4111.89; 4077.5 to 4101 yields 0.15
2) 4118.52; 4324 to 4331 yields 0.13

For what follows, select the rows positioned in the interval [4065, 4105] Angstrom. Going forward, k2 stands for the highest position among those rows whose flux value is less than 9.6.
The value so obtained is 4100.54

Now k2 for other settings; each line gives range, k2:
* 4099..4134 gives 4133.72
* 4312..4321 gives 4312.62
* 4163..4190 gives 4189.30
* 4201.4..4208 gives 4202.83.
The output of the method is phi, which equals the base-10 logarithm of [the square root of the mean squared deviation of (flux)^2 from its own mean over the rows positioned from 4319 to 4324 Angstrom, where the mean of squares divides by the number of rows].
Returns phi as 1.43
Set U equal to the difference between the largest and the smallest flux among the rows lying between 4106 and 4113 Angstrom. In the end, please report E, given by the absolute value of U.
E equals 4.5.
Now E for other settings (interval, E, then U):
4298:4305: 2.4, 2.4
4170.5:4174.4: 5.1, 5.1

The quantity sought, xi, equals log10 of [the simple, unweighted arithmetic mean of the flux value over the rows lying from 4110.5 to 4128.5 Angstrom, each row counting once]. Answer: 1.04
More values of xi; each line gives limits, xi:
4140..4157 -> 0.99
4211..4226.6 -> 1.05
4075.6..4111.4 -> 1.04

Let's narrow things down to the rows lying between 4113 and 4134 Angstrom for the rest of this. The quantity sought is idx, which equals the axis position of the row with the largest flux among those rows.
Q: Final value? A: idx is 4117.57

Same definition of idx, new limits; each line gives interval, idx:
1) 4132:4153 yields 4135.63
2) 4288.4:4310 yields 4293.80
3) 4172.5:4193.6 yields 4173.89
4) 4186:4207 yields 4205.73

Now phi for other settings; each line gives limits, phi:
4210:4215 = 1.69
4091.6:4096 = 1.43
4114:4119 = 1.60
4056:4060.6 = 1.30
